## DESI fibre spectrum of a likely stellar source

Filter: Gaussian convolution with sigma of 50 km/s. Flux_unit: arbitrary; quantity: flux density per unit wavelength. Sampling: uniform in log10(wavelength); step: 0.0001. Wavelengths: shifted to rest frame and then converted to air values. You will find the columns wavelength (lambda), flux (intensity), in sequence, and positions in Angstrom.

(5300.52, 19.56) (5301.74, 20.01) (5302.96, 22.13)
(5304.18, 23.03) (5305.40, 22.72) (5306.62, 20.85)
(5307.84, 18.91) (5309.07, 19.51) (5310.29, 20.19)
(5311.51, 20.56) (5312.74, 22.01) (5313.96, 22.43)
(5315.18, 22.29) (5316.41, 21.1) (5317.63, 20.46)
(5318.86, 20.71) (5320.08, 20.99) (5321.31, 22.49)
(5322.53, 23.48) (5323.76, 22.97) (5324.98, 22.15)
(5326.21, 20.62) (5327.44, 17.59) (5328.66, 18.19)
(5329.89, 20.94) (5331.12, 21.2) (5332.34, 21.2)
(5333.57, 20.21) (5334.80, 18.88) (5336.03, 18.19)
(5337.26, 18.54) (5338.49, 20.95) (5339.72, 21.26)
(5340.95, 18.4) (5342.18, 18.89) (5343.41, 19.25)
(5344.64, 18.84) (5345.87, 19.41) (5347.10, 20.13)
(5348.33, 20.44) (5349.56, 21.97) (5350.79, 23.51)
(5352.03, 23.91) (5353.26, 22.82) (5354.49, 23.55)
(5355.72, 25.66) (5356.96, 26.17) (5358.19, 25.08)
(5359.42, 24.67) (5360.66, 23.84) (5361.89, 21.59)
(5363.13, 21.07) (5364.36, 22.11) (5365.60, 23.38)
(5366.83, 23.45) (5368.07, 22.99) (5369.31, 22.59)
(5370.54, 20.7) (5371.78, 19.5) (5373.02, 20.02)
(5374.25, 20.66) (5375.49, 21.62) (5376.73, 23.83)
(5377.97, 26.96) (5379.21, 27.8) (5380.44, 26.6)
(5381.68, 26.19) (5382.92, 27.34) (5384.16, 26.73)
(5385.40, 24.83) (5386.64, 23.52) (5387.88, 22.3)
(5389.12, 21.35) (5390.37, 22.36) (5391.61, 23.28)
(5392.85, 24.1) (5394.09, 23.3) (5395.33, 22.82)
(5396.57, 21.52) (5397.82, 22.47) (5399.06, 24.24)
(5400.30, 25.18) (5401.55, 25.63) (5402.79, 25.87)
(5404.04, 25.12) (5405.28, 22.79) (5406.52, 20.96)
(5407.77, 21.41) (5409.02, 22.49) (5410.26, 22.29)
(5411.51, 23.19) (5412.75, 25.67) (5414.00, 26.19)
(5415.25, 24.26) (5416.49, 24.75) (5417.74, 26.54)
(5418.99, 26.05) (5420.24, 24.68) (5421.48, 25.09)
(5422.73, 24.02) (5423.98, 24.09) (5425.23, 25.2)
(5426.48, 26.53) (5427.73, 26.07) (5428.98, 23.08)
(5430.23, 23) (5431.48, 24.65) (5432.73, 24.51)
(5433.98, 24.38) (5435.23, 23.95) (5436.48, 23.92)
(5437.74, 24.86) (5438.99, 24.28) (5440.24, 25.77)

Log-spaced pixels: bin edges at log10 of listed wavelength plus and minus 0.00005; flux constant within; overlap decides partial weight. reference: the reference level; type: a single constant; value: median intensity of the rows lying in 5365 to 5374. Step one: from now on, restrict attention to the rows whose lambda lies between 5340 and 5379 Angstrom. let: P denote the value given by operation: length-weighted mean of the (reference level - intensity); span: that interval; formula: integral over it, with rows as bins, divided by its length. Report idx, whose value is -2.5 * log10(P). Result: 1.1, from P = 0.4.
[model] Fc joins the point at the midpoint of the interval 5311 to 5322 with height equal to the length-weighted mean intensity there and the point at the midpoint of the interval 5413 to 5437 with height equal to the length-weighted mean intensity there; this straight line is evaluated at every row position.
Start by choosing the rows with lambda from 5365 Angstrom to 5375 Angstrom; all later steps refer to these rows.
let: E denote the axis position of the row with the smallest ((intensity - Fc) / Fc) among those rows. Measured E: 5371.78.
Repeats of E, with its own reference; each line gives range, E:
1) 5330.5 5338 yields 5336.03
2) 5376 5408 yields 5406.52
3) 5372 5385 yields 5373.02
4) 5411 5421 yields 5411.51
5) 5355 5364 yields 5363.13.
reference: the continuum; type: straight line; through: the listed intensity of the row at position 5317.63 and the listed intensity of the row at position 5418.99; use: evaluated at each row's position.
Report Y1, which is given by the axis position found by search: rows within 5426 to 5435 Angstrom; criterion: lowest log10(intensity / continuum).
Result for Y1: 5430.23 Angstrom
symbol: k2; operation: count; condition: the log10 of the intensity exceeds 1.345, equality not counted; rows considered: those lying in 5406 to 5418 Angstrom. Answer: 8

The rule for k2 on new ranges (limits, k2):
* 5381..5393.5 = 9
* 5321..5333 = 4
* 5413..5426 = 10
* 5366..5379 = 5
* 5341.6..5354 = 3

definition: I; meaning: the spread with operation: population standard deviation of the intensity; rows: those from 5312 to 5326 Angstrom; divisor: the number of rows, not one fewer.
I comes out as 0.9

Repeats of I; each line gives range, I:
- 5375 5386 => 1.9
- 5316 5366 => 2.1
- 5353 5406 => 2.0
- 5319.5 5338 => 1.8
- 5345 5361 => 2.1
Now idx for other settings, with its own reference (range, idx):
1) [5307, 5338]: -0.7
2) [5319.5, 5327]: 0.6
